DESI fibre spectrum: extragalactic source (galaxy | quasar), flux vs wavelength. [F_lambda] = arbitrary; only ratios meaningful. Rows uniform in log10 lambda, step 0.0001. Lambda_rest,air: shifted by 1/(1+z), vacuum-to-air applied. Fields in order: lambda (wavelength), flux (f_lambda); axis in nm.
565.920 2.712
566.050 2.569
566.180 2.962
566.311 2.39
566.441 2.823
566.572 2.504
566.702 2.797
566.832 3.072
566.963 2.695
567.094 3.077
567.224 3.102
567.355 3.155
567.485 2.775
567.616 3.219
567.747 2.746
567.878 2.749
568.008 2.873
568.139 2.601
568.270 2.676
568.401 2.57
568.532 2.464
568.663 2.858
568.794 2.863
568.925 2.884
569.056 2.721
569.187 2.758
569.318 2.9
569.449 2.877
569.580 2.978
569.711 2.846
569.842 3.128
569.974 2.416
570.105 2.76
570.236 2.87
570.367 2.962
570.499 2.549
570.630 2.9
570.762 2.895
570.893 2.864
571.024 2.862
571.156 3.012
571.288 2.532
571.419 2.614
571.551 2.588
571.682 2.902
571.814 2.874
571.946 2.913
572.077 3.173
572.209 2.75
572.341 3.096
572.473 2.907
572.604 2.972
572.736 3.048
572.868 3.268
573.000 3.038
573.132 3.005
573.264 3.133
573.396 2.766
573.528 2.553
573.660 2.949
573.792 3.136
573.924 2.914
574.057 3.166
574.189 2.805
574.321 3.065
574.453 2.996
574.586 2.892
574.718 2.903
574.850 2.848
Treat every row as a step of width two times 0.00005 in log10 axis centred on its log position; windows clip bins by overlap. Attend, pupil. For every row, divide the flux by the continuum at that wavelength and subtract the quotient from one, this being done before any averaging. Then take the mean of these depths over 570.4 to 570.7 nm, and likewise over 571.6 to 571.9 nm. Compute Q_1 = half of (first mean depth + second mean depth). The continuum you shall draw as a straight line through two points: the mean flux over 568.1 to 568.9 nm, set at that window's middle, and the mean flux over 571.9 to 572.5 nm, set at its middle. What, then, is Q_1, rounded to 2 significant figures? 0.027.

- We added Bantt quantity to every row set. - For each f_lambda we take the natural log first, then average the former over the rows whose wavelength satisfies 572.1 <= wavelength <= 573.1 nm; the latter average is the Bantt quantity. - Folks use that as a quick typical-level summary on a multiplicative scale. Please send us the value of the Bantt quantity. 1.10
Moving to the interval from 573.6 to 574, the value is 1.10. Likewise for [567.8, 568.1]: 1.03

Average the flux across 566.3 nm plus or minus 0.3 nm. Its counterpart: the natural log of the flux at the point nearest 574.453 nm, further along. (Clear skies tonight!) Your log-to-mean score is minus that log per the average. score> -0.41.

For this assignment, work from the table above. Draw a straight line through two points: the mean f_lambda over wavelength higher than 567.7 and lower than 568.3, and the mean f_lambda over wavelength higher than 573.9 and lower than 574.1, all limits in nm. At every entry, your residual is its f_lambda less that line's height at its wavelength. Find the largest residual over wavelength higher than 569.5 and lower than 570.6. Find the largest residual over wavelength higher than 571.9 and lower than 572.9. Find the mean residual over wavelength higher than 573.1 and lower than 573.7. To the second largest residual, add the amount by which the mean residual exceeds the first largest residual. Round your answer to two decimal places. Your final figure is -0.15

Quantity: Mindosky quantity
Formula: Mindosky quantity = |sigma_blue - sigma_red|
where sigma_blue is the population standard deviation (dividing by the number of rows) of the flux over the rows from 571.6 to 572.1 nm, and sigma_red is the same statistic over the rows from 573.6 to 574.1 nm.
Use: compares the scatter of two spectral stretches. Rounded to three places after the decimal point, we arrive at 0.010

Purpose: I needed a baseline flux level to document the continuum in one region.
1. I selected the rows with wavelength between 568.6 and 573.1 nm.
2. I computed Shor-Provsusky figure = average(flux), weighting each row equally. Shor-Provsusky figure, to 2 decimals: 2.87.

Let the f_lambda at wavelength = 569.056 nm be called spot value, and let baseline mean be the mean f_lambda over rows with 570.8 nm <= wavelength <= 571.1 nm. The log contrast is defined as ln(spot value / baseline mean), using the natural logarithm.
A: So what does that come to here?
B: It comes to -0.05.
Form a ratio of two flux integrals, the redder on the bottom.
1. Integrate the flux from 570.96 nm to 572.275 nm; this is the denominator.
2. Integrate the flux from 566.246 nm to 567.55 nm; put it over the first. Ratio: 1.00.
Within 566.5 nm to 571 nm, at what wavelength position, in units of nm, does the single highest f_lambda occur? 567.616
